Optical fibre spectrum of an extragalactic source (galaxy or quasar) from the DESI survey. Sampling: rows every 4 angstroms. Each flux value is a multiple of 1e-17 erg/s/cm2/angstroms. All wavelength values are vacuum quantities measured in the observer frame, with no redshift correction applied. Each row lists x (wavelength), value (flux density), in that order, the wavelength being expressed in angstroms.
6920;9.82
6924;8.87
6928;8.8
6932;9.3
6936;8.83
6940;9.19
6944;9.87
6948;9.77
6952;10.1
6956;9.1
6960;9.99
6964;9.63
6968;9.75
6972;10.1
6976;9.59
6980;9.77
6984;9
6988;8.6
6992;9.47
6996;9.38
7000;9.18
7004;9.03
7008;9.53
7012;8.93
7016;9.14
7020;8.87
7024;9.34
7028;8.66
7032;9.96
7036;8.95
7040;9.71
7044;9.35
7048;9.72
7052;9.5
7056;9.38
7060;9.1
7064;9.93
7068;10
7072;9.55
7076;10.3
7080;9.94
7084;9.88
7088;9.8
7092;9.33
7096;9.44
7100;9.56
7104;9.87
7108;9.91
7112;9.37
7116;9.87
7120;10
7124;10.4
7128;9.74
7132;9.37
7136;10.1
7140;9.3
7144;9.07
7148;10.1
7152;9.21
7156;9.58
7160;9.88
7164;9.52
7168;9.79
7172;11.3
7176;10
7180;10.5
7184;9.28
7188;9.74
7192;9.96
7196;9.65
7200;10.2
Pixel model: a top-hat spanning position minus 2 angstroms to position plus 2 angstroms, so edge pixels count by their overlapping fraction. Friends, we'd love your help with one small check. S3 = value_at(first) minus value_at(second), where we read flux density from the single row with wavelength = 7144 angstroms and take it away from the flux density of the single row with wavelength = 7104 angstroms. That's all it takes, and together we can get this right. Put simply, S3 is 0.80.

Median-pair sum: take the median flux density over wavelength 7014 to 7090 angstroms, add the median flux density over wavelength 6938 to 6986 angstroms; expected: 19.3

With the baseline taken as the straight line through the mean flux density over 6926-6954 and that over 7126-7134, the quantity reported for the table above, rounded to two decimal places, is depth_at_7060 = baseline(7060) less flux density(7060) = 0.40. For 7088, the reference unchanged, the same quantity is -0.28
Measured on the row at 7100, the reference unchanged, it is -0.03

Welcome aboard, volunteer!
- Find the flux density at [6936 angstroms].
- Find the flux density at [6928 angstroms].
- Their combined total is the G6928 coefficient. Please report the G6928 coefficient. 17.6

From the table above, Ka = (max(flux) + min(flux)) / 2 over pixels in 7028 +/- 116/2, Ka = 9.45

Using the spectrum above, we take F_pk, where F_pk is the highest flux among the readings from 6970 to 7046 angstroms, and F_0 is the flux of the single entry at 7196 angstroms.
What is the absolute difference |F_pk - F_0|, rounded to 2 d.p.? 0.45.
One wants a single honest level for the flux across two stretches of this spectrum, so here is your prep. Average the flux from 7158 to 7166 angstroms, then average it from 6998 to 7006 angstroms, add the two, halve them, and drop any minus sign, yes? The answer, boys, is 9.40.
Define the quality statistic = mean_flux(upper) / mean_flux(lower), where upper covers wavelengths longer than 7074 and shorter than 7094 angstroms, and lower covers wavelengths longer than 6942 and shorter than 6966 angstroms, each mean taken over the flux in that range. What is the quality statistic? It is 1.01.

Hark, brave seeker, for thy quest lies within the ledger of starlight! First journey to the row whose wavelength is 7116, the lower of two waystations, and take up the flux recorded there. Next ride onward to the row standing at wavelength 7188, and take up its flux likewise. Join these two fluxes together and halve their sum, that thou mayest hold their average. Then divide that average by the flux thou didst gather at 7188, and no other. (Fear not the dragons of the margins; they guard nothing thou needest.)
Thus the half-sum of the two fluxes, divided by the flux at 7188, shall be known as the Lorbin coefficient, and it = 1.01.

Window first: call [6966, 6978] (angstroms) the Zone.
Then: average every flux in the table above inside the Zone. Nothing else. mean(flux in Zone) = 9.8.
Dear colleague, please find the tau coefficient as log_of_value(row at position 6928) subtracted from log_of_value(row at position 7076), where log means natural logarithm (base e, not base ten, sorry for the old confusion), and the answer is 0.16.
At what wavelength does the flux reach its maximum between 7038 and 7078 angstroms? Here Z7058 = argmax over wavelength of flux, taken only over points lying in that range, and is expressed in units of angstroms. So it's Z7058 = 7076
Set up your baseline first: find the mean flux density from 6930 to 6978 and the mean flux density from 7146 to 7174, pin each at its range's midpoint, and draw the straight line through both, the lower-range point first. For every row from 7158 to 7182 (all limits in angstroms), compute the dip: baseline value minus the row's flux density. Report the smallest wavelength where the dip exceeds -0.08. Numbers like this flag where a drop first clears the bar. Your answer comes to 7160 angstroms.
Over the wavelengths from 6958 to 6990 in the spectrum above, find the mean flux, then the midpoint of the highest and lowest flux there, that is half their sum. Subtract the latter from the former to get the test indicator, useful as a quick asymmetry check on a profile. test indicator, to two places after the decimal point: 0.20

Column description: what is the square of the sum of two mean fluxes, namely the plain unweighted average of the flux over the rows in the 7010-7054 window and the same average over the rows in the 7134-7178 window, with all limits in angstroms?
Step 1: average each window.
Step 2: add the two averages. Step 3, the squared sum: 364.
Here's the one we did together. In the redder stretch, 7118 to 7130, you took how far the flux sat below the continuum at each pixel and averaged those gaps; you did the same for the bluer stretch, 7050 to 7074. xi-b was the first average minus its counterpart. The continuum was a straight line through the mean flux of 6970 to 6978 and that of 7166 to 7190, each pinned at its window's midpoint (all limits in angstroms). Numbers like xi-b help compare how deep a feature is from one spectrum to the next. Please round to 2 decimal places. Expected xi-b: -0.39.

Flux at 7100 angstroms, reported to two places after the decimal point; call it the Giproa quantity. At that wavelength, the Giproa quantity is 9.56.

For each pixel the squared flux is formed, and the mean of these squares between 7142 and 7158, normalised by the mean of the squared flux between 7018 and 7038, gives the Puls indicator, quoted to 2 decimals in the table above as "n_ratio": 1.07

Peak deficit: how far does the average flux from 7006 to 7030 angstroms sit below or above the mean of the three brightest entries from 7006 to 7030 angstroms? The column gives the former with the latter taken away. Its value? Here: -0.26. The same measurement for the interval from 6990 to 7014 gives -0.21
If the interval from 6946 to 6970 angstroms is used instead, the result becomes -0.23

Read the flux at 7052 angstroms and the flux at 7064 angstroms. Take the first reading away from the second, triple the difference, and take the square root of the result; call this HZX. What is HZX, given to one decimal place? 1.1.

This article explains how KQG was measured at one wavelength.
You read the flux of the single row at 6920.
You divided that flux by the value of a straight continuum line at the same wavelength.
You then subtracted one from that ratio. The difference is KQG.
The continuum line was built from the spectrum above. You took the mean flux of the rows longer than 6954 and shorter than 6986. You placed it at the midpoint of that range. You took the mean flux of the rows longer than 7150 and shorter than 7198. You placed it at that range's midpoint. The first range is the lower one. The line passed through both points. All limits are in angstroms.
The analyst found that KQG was 0.03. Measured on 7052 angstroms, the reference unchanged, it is -0.02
